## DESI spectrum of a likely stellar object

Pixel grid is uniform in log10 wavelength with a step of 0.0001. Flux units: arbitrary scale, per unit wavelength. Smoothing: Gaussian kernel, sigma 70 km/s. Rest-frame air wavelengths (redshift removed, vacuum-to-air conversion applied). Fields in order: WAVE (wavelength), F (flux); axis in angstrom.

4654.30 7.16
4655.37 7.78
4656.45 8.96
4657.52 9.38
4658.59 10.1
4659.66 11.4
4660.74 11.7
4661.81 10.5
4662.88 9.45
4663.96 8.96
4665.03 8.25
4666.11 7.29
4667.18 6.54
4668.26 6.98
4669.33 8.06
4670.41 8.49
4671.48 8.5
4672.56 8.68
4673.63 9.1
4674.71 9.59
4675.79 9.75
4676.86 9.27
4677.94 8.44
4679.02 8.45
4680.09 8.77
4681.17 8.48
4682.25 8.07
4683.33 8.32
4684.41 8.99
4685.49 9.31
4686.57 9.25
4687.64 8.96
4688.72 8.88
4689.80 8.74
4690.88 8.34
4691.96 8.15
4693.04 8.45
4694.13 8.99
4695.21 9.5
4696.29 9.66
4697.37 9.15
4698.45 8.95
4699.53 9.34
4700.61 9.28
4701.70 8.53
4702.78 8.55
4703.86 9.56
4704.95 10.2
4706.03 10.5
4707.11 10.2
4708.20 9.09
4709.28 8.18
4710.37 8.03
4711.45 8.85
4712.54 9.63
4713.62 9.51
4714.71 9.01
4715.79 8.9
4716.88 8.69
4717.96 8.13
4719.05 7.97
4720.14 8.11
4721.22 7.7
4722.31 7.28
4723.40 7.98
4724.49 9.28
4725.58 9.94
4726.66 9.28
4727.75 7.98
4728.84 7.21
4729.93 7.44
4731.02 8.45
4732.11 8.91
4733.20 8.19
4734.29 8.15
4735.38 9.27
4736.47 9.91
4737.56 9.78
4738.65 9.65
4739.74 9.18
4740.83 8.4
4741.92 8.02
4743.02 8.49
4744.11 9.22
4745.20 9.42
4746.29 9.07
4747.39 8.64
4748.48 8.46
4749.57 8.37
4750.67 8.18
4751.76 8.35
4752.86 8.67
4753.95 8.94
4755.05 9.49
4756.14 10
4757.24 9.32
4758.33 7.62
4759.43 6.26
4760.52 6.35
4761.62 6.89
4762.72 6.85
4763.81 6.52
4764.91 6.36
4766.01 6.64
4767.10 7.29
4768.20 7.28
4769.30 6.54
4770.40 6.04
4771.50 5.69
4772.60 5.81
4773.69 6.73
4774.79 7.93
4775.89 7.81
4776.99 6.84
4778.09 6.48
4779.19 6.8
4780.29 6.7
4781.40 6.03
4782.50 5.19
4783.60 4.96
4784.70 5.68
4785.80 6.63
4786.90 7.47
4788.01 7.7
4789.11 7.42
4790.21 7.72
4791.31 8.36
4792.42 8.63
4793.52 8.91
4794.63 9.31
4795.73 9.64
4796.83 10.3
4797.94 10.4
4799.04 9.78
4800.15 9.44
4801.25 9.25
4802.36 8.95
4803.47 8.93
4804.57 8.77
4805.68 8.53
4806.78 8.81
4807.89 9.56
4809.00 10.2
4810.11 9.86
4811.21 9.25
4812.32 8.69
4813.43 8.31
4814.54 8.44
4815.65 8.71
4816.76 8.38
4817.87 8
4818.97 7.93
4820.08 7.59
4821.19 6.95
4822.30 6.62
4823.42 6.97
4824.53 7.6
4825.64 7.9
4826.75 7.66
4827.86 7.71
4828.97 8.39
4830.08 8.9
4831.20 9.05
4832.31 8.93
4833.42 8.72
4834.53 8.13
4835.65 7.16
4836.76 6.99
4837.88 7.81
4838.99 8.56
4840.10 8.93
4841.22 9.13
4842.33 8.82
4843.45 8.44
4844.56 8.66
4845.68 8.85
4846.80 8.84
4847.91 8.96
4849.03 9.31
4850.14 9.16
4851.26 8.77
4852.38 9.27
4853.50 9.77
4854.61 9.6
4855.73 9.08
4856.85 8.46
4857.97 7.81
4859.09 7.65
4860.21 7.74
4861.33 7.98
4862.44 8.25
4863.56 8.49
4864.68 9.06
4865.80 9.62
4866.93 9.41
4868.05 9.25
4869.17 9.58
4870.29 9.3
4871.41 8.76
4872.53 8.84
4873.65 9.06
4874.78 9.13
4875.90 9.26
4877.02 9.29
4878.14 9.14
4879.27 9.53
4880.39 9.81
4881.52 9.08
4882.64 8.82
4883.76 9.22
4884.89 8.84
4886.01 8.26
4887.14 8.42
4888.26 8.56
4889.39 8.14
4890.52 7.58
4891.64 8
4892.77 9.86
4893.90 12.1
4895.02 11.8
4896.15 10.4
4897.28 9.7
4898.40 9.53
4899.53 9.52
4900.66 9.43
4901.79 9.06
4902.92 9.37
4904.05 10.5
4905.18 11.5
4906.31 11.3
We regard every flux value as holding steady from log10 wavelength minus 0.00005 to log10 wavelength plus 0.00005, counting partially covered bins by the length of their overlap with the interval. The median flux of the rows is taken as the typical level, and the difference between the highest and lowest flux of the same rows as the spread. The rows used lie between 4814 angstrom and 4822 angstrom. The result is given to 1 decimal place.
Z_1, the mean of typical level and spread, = 4.9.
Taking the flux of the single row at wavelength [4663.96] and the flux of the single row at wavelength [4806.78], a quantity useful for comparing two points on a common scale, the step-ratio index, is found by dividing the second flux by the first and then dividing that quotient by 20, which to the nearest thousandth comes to 0.049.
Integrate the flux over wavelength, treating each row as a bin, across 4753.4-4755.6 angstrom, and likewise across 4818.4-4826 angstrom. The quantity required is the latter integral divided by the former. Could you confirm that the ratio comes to 2.8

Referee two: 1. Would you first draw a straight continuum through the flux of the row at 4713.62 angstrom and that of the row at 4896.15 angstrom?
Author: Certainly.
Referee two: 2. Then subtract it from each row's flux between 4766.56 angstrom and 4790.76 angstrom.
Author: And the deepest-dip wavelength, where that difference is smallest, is 4783.60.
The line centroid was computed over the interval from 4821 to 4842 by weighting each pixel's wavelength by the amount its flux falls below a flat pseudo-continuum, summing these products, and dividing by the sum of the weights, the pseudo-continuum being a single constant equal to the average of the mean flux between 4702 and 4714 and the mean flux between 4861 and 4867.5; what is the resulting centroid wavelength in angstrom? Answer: 4828.6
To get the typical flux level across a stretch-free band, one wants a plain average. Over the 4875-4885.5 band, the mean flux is 9.2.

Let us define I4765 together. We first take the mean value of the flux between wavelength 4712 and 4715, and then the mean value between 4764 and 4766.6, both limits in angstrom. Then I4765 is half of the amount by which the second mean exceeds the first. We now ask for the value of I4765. -1.4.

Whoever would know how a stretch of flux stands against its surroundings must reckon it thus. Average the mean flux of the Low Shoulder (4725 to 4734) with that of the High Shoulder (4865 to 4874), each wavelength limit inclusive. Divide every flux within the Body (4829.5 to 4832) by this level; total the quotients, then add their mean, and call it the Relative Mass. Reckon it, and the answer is 3.05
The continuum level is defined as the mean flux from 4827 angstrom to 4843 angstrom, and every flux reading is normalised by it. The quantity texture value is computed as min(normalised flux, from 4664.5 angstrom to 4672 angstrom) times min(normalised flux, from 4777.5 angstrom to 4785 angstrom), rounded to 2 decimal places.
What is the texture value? 0.46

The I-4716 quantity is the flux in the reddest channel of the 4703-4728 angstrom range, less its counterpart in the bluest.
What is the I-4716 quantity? -1.6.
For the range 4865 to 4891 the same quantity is -2.0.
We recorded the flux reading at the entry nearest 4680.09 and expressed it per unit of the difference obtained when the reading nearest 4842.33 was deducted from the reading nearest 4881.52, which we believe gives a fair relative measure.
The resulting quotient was 34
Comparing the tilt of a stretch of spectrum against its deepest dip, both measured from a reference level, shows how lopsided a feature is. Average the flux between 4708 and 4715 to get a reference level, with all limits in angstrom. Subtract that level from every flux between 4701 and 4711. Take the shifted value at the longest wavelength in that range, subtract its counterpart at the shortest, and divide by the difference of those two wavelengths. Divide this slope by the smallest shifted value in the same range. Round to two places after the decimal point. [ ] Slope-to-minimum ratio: 0.07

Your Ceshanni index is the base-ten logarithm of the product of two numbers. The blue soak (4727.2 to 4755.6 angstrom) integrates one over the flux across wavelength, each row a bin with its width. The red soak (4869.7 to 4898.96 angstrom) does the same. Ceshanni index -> 1.02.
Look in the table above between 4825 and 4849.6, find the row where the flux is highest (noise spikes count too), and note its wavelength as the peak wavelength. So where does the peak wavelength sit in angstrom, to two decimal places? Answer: 4849.03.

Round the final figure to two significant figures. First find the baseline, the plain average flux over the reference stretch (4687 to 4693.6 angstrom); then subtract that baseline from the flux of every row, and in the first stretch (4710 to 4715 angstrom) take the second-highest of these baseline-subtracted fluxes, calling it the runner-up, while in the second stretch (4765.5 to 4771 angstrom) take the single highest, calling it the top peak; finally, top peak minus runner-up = -2.2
